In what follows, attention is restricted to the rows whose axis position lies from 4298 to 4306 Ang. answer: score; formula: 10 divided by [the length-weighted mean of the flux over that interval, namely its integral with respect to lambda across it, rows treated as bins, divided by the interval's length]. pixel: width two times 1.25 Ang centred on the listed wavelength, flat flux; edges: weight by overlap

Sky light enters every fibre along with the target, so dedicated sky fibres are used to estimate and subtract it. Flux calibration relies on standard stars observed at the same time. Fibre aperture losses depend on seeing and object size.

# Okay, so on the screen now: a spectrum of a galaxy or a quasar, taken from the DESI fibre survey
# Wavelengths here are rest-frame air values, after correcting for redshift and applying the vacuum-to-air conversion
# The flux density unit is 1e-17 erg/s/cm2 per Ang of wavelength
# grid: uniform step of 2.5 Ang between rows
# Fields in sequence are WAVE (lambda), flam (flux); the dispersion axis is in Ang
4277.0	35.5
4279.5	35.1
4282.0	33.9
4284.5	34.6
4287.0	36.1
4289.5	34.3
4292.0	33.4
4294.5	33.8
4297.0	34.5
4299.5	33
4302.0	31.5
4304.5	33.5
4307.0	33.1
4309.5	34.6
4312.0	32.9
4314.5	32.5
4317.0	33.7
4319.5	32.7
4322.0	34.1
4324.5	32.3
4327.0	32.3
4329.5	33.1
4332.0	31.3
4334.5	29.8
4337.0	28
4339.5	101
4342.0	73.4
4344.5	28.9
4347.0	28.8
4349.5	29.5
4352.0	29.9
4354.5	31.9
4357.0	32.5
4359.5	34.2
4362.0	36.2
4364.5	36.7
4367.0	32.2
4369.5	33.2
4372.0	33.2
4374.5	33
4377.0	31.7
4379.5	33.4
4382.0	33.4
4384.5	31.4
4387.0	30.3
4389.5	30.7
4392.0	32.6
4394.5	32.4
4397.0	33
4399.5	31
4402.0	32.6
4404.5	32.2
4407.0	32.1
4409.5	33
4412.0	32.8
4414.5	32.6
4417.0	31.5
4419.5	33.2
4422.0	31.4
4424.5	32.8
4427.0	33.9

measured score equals 0.305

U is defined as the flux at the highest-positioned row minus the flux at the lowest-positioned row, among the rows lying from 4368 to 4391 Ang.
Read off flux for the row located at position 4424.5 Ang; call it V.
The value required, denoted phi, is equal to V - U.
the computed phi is 35.3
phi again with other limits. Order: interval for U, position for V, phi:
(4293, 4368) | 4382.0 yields 35.0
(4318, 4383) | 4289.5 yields 33.6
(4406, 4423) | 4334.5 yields 30.5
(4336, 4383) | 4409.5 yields 27.6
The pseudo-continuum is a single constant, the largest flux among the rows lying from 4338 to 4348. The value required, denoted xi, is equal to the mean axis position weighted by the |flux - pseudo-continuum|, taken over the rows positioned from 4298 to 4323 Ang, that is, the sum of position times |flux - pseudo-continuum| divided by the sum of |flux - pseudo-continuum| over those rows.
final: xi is 4310.7 Ang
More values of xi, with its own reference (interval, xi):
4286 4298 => 4292.0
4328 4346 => 4336.1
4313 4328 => 4320.8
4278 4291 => 4284.5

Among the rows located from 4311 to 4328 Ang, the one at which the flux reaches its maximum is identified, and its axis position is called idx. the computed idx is 4322.0 Ang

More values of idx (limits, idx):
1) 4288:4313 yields 4309.5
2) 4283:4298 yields 4287.0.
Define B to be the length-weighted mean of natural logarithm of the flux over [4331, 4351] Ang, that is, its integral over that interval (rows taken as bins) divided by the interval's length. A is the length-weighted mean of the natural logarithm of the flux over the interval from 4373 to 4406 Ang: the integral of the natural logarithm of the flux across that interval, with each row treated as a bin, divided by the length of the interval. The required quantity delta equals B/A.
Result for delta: 1.05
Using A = 3.47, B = 3.65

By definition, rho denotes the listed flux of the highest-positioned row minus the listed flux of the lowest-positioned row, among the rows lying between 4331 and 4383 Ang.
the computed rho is 2.1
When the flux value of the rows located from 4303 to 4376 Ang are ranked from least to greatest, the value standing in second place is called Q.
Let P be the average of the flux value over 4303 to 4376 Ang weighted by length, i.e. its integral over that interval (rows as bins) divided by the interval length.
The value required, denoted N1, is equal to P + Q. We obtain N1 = 65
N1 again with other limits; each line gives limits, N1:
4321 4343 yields 73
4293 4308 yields 66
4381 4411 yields 63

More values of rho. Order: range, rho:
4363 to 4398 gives -3.7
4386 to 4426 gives 2.5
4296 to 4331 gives -1.4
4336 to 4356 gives 3.9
